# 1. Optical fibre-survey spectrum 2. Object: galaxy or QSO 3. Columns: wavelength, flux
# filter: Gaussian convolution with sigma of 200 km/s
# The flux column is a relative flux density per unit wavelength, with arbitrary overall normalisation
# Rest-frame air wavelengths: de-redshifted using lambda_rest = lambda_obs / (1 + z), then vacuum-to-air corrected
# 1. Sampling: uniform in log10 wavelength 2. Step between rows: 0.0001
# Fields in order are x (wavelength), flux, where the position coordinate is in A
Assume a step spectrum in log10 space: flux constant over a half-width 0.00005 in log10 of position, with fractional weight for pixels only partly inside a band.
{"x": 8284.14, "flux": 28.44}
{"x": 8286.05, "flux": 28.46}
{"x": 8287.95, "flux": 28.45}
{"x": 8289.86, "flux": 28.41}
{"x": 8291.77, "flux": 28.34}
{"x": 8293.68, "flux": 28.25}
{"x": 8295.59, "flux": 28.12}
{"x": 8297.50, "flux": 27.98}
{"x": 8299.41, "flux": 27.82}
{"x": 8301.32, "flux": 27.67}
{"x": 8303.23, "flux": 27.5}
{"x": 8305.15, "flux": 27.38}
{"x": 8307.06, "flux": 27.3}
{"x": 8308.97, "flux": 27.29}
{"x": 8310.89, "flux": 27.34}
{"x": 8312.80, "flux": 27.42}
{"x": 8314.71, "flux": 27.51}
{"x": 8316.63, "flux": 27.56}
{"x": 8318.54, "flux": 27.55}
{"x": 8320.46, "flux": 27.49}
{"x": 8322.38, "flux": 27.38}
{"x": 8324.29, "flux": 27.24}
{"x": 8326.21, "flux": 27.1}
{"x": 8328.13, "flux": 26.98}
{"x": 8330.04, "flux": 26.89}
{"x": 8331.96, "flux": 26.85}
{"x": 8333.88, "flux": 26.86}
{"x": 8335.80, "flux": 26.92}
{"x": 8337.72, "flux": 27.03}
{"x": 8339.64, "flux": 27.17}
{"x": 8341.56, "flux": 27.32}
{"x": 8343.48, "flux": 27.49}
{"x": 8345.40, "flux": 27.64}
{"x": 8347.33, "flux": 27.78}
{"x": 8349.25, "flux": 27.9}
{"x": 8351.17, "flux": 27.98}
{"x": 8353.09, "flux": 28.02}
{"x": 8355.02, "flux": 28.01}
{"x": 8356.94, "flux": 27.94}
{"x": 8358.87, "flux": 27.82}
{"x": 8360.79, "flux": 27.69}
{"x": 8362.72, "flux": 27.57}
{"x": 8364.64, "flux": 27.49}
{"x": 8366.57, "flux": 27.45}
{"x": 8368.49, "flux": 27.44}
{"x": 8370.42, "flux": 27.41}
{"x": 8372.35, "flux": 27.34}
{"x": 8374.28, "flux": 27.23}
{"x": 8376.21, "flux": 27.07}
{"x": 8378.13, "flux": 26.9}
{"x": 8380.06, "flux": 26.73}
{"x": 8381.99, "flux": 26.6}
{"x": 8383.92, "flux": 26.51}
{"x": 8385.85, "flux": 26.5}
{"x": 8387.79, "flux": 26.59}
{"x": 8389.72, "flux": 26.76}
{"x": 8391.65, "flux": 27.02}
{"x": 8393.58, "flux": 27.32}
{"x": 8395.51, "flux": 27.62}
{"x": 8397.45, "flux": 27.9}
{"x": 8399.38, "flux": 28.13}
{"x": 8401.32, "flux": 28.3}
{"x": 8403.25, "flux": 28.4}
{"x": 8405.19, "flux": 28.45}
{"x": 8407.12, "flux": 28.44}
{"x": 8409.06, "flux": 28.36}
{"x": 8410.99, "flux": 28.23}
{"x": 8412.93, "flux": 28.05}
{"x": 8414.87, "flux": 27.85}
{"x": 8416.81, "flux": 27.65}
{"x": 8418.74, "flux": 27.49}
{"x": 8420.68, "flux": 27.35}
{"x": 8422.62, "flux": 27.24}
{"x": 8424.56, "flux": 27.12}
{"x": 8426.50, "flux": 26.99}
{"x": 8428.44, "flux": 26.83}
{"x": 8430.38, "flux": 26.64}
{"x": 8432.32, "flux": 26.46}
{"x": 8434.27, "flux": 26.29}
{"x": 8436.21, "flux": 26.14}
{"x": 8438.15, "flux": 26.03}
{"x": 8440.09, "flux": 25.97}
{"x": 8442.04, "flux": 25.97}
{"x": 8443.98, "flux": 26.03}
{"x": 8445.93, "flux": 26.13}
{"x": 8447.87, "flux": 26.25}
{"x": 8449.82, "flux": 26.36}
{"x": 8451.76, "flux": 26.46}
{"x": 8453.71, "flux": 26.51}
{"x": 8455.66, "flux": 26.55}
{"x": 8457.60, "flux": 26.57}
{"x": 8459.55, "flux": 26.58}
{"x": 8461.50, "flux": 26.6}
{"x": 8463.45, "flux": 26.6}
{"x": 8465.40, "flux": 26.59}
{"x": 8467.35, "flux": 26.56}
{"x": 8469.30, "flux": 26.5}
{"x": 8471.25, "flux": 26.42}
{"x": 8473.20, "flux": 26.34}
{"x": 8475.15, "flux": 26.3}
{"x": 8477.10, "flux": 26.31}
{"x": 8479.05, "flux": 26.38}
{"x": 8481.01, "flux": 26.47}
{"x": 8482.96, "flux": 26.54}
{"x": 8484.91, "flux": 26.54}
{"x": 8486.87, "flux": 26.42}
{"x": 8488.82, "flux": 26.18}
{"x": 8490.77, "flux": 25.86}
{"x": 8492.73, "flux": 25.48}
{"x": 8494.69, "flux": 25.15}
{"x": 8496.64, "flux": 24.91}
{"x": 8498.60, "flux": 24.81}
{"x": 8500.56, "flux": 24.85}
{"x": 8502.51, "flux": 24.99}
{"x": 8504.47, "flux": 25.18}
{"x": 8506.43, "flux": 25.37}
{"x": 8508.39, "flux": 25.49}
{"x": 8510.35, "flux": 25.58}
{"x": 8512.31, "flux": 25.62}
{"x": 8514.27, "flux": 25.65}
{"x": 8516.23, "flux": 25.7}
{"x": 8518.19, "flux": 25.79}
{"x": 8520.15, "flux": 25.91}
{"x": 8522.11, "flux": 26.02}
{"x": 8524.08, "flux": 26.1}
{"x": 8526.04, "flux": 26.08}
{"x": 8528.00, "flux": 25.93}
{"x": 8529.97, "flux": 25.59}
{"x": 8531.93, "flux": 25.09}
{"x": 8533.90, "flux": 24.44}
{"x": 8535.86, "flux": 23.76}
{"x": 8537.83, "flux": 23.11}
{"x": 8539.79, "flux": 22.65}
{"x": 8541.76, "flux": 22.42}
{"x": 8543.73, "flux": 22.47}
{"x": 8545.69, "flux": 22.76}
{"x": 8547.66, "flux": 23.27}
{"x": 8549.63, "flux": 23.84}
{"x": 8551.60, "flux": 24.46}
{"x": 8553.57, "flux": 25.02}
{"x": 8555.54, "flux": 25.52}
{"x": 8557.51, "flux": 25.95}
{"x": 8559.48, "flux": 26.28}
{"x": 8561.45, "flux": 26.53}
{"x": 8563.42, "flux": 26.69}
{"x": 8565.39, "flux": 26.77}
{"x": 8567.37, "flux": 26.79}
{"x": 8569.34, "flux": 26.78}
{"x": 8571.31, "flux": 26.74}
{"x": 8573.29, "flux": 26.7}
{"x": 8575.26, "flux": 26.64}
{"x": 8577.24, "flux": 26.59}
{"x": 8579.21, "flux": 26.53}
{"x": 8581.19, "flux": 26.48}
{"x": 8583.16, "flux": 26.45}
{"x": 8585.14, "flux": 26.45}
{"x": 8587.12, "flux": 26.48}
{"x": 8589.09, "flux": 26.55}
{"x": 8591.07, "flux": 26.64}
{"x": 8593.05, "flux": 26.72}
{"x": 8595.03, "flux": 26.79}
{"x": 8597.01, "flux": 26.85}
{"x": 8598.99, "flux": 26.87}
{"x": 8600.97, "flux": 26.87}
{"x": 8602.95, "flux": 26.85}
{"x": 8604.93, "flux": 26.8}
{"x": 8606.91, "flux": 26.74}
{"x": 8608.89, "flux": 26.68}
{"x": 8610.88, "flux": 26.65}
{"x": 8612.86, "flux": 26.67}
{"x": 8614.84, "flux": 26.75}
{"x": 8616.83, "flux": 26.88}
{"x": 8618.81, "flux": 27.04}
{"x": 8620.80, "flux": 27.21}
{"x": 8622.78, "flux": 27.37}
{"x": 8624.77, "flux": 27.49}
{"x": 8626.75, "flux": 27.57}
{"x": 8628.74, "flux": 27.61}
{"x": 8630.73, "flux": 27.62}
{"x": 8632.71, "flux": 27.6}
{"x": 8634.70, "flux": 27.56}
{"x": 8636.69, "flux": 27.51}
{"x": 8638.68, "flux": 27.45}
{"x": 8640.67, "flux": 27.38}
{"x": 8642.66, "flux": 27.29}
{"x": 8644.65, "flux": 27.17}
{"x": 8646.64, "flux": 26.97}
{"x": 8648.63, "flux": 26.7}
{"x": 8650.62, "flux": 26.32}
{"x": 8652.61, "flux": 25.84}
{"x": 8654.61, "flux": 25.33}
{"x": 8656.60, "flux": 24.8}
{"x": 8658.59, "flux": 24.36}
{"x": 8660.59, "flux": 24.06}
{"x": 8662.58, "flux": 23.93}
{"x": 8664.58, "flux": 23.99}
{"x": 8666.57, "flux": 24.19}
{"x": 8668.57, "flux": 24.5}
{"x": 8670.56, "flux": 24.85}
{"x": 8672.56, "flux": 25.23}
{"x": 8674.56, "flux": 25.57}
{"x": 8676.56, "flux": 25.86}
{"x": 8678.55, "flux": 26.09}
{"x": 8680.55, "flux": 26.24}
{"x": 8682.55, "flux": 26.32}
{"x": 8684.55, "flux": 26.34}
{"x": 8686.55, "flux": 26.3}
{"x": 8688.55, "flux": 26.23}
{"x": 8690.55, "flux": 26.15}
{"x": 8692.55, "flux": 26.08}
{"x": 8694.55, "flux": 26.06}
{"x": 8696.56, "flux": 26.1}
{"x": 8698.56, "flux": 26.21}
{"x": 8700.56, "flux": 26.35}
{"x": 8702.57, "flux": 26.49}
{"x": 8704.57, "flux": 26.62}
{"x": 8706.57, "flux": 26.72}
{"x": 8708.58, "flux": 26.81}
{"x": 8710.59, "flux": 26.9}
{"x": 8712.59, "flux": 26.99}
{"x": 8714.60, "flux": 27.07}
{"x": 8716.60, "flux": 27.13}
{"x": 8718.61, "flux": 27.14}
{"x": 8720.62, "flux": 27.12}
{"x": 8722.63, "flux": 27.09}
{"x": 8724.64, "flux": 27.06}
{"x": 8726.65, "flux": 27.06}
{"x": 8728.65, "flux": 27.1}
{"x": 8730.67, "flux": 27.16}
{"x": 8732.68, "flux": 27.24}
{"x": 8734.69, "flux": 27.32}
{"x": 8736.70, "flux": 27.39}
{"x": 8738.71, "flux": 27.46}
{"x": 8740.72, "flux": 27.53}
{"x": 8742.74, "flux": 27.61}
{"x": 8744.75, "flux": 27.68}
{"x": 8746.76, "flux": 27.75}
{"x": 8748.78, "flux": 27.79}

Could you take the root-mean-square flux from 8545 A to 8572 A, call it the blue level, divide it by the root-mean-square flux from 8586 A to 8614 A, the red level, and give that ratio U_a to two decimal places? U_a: 0.96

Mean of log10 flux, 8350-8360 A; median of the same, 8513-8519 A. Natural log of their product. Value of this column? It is 0.713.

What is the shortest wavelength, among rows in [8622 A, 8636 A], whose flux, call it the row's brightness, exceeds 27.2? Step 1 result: 8622.78 A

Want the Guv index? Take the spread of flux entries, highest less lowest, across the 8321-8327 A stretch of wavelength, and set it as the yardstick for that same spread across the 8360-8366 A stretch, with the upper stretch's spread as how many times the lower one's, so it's 0.7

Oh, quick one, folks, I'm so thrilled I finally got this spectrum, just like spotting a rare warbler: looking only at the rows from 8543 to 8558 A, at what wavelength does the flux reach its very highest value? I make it 8557.51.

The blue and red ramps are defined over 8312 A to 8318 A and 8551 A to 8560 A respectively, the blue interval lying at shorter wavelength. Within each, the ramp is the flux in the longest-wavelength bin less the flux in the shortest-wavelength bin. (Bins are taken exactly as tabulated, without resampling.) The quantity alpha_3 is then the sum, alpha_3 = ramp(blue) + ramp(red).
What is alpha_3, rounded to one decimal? 2.0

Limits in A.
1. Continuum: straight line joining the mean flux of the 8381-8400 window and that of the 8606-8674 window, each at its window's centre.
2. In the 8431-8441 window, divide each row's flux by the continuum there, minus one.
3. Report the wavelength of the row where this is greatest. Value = 8432.32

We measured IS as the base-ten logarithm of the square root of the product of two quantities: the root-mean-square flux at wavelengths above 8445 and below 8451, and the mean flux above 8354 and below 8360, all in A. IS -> 1.43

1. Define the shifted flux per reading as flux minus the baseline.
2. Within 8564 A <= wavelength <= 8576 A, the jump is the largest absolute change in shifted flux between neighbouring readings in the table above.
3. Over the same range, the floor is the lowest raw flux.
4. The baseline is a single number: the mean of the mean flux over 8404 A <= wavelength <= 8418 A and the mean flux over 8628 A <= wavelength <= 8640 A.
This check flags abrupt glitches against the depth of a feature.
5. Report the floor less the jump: 26.6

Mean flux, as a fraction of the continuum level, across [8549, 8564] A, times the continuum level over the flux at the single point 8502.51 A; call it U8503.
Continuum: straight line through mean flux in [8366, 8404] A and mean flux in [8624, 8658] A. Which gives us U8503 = 1.02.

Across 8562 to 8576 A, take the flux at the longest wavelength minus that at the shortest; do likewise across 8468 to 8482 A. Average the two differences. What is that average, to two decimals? -0.04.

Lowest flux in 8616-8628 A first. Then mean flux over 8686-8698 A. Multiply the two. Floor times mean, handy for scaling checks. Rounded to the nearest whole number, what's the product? 703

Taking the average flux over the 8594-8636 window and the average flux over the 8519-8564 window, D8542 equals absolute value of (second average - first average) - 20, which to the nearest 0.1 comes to -17.7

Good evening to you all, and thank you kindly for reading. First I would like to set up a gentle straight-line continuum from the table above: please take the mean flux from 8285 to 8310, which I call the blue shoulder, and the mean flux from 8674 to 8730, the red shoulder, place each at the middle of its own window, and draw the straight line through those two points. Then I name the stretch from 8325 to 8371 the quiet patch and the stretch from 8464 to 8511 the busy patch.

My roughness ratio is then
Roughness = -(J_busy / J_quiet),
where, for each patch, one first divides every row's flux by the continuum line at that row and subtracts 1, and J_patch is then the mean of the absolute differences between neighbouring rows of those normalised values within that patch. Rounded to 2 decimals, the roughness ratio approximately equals -1.52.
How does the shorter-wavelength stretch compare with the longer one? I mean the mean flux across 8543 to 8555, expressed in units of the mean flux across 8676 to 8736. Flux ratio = 0.89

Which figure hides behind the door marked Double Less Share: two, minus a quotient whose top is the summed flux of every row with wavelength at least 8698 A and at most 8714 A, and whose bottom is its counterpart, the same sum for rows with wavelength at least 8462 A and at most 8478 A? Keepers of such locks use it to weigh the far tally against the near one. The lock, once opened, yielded 0.99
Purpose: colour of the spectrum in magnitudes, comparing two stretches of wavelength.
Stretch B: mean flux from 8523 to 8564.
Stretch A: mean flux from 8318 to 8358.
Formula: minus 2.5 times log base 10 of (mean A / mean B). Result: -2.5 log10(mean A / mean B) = -0.11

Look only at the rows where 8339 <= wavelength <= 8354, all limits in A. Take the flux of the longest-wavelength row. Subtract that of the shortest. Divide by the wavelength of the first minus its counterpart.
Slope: 0.063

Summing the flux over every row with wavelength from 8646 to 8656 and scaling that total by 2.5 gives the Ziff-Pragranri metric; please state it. 328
